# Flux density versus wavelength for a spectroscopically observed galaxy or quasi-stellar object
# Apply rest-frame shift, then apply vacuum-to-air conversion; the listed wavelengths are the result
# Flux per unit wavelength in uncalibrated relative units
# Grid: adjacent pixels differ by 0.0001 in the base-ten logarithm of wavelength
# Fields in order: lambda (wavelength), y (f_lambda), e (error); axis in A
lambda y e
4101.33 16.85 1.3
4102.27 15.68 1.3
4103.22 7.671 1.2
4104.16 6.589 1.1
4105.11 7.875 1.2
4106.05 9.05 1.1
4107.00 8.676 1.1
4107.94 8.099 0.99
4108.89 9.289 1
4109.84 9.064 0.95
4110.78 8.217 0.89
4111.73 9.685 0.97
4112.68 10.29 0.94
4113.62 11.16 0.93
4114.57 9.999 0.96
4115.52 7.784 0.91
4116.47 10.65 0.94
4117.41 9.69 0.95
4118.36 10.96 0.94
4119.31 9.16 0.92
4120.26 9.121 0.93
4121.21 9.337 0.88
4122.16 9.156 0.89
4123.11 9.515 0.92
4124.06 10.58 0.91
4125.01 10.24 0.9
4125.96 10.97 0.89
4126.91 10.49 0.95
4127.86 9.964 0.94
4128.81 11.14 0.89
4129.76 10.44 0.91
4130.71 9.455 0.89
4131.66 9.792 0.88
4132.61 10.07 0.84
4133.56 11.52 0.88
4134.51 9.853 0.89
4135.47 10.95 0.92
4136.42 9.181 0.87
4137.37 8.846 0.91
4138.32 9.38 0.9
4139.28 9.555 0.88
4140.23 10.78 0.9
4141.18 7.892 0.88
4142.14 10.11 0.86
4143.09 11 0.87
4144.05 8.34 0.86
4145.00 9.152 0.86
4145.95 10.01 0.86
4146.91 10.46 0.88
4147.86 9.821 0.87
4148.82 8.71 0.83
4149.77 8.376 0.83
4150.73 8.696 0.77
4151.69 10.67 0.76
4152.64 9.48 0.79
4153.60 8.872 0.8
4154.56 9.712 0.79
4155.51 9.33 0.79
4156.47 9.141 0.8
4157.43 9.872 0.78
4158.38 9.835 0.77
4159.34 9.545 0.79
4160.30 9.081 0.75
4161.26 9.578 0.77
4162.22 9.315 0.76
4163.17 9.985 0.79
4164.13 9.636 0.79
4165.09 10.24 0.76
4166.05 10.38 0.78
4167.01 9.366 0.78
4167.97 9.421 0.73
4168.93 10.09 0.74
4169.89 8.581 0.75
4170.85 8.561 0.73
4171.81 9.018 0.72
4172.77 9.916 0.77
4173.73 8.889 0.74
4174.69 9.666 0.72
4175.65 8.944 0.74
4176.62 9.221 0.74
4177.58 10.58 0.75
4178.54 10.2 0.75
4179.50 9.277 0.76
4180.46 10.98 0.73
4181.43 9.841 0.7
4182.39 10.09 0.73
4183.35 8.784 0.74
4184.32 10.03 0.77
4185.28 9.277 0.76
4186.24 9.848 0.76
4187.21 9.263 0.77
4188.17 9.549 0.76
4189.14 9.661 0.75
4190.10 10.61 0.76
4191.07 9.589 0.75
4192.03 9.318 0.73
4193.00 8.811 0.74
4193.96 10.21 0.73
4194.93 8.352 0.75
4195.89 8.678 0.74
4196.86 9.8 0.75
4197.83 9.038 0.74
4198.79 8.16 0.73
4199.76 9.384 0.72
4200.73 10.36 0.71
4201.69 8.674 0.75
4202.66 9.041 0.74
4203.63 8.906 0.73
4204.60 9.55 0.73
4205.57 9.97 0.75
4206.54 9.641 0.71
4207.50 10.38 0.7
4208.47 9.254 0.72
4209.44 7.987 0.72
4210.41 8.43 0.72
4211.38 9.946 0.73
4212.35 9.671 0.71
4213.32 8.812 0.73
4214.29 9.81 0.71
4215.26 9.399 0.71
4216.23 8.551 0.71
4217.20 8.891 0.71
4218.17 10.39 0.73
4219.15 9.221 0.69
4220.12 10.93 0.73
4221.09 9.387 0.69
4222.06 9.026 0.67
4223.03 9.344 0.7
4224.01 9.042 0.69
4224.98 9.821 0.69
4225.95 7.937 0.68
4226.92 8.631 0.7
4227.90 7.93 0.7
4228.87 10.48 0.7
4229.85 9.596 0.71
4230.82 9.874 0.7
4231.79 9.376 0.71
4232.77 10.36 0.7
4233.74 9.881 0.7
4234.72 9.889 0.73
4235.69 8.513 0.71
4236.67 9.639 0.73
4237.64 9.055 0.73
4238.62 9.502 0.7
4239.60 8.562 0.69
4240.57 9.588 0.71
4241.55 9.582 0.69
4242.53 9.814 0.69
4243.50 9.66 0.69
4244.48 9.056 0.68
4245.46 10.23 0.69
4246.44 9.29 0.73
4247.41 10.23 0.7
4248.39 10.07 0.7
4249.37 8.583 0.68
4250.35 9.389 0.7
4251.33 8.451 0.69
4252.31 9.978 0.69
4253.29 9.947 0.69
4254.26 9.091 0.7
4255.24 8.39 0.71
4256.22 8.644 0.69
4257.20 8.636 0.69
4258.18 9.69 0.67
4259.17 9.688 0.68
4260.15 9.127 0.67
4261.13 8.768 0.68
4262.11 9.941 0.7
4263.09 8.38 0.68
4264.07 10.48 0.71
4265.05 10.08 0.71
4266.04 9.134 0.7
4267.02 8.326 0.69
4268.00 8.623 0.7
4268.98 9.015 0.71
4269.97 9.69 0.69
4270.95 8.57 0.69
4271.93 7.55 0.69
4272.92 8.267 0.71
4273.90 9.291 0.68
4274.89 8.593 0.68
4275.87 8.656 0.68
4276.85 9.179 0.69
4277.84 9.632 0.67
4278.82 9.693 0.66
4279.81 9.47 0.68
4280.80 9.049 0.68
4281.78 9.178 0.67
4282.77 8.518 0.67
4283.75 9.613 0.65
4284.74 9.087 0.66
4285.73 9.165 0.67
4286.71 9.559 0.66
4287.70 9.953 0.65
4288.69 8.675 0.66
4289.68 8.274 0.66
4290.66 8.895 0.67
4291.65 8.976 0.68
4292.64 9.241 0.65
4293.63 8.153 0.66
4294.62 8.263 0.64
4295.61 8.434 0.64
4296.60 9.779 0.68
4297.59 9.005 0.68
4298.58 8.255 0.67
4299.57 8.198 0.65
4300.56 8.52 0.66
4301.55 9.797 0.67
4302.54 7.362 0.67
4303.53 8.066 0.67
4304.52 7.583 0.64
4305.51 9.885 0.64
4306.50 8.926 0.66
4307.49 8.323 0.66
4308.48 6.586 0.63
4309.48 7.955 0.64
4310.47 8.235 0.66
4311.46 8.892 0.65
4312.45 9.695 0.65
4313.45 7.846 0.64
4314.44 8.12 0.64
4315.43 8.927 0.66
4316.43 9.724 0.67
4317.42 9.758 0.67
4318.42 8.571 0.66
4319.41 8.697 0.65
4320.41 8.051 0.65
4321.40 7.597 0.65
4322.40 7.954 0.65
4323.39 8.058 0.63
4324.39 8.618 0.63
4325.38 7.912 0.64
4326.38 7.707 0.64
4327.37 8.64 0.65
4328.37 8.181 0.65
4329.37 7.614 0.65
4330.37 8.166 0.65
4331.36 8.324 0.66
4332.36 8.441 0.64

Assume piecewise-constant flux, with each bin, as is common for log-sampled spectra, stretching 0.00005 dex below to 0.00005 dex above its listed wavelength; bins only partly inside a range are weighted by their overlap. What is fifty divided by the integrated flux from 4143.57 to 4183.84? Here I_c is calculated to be 0.13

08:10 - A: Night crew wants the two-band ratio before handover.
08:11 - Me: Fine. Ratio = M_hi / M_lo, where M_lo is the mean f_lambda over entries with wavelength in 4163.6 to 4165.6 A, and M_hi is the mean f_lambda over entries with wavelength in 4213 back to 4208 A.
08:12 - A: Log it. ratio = 0.91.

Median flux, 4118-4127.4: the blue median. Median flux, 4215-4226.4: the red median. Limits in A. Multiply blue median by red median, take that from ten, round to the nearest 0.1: -81.7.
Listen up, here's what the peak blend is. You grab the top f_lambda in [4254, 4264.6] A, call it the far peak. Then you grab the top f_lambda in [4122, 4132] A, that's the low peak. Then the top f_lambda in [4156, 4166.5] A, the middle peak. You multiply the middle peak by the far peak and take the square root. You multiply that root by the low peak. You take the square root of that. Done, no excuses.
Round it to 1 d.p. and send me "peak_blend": 10.8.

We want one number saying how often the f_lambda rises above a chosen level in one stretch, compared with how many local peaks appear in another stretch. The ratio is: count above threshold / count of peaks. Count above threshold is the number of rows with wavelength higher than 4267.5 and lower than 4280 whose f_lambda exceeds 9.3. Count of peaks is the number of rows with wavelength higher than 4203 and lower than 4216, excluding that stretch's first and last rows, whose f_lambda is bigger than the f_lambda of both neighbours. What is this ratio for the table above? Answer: 1.0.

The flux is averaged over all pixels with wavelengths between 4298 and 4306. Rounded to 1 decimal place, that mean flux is 8.5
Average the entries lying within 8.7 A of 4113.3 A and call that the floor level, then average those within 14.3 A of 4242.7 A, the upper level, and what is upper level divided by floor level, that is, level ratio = 1.01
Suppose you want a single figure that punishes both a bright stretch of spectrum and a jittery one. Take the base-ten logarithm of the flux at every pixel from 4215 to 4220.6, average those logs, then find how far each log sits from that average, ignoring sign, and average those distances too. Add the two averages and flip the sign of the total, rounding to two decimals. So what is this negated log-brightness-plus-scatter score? -1.01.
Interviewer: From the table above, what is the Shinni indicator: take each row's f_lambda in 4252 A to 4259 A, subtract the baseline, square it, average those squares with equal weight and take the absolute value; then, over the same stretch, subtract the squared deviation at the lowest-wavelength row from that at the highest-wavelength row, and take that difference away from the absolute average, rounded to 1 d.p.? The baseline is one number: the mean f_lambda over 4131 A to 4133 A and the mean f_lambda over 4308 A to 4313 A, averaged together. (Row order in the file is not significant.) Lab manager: 0.8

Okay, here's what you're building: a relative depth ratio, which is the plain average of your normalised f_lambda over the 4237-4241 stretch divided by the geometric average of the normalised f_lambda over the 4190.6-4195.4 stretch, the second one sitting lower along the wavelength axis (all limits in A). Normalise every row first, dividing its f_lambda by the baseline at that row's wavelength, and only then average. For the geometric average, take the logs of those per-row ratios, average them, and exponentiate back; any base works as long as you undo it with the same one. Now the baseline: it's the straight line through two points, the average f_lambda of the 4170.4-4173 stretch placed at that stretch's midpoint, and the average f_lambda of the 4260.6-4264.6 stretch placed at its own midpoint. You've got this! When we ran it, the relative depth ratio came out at 0.98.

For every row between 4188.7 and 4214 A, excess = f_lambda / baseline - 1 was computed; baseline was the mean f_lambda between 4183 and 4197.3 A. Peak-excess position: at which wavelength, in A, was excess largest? 4190.10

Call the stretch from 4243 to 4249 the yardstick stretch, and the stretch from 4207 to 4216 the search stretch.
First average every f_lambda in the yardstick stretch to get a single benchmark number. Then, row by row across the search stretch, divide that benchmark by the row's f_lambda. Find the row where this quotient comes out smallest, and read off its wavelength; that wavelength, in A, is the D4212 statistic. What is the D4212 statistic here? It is 4207.50 A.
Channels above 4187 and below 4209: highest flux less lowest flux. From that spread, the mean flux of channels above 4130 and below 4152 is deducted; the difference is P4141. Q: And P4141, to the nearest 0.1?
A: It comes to -7.2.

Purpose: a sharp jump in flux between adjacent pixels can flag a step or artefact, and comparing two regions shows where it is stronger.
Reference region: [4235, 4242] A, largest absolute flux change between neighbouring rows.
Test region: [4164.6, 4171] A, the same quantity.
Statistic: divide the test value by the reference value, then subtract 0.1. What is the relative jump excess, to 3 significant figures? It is 1.24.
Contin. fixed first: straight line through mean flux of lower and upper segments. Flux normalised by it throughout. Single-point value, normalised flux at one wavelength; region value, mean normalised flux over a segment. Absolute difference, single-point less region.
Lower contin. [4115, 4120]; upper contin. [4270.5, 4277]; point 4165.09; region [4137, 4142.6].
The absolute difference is 0.11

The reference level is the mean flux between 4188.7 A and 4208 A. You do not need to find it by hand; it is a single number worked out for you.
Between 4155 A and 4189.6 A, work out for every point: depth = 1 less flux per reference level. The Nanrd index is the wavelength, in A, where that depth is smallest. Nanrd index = 4180.46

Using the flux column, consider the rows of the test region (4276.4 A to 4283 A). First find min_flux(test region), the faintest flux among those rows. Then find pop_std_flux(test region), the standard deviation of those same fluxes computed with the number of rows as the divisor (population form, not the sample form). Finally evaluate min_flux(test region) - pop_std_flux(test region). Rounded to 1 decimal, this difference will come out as 8.1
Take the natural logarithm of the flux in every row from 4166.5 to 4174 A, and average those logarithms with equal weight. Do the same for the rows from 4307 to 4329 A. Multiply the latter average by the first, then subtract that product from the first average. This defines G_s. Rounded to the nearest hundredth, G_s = -2.49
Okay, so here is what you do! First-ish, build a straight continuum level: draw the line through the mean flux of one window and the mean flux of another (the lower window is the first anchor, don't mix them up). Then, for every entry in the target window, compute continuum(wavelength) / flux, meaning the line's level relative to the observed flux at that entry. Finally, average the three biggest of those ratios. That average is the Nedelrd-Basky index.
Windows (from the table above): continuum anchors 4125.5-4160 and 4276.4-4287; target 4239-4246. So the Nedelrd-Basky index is 1.04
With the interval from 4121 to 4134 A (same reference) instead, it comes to 1.05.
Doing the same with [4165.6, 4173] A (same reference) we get 1.11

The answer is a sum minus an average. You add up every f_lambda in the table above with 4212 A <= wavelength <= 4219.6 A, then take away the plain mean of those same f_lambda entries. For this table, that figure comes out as 65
